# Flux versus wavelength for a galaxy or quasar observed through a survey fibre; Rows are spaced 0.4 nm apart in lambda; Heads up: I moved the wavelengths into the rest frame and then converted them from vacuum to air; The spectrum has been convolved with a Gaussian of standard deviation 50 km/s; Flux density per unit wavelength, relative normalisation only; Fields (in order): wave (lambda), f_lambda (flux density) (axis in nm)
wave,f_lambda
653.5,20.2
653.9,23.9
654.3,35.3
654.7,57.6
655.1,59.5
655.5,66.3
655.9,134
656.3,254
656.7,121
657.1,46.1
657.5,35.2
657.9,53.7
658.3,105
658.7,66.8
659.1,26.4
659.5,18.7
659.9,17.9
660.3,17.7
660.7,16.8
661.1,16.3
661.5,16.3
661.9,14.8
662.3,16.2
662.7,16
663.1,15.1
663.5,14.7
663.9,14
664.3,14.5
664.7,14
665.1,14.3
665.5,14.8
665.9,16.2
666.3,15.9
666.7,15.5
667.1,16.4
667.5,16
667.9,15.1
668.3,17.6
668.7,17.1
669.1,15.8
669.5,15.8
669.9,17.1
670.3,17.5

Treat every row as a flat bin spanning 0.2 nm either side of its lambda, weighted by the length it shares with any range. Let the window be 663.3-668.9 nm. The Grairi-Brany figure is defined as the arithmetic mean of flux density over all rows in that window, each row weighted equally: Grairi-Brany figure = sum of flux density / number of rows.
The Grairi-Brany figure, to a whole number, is 15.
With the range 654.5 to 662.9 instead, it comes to 56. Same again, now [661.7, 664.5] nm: 15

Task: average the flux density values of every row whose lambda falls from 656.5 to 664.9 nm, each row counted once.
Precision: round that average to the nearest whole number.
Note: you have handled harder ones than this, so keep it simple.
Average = 32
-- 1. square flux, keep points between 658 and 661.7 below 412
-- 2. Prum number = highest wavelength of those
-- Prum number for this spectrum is 661.5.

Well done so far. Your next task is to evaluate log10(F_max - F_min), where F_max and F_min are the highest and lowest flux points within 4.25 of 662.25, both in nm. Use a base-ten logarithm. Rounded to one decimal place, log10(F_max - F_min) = 2.0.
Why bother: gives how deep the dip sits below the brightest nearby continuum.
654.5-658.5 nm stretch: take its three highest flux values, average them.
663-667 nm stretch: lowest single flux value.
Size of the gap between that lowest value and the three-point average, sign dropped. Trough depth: 156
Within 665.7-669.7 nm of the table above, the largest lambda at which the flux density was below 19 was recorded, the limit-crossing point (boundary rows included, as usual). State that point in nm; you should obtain 669.5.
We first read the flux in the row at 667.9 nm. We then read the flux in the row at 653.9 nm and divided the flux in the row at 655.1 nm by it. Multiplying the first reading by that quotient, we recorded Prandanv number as 37.6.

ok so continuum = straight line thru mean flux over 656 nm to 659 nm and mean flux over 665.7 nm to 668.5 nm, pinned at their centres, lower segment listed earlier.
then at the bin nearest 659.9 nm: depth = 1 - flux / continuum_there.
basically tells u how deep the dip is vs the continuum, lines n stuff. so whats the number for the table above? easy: 0.77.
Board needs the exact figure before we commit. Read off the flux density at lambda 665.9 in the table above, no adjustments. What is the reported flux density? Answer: 16.2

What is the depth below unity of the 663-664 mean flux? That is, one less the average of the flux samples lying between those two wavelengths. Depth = -14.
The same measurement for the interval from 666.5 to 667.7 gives -15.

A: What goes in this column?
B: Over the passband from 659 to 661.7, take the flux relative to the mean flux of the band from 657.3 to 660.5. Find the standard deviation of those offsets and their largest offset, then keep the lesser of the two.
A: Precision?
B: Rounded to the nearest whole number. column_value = -16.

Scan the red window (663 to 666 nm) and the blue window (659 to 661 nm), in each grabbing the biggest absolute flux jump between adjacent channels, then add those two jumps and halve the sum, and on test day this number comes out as 5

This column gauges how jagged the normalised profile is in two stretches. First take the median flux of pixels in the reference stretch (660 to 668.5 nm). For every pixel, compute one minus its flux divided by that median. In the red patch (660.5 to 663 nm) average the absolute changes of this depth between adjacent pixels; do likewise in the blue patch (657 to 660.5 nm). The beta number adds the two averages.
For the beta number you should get 1.4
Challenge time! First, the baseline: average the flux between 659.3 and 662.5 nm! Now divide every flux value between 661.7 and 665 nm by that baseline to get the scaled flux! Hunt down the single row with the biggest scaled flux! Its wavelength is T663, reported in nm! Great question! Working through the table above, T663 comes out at 662.3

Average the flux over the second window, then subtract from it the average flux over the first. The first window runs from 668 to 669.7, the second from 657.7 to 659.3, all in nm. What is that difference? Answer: 46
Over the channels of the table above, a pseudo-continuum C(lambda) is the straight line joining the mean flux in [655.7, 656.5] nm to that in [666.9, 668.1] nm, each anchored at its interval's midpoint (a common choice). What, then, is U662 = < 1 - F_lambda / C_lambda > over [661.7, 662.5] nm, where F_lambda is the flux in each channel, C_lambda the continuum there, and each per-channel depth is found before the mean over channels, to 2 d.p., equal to 0.84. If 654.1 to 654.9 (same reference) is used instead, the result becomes 0.79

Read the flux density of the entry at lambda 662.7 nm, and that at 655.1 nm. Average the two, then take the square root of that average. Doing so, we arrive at 6.1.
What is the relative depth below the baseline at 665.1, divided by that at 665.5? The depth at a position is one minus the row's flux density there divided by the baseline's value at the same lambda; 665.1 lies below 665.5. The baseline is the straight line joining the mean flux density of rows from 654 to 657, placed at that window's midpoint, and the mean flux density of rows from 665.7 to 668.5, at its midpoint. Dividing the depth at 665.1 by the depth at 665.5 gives 1.14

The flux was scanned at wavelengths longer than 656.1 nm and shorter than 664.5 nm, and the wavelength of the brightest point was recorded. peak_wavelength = 656.3 nm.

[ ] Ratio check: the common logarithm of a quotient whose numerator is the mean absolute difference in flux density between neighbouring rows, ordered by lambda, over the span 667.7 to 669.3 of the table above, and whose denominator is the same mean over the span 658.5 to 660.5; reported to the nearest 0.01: -0.93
